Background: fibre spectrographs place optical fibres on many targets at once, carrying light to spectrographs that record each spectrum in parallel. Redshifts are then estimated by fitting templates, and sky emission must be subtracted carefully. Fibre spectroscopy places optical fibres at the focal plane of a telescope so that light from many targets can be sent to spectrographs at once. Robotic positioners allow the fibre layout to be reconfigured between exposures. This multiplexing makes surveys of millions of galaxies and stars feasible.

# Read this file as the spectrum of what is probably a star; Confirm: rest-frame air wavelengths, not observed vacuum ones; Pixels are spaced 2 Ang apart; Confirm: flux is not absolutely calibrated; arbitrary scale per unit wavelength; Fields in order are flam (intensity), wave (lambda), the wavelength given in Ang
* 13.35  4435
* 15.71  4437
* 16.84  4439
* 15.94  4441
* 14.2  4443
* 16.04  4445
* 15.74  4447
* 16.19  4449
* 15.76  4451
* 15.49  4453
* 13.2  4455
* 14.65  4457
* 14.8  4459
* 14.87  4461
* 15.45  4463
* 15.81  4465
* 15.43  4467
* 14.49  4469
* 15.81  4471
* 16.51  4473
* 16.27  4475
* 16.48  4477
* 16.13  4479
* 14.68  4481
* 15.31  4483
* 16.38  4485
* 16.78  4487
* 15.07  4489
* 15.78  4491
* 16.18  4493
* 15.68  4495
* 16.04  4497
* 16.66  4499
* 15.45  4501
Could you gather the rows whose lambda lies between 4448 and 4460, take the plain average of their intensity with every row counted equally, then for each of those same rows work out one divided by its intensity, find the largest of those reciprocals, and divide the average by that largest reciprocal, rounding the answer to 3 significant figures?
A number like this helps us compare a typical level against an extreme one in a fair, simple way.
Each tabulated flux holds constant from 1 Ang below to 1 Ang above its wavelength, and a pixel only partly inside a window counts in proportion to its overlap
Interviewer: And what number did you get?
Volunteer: 198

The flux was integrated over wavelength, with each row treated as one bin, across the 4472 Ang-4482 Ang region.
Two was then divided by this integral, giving 0.0125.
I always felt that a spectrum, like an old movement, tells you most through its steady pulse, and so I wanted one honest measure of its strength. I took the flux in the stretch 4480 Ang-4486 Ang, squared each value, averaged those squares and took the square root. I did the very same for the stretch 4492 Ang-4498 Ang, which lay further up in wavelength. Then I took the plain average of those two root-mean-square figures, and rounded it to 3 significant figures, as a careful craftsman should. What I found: 15.7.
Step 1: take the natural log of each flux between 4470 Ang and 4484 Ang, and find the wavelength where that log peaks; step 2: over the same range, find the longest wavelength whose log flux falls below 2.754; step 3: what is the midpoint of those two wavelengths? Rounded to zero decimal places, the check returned 4478 Ang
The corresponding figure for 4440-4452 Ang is 4446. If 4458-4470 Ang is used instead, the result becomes 4467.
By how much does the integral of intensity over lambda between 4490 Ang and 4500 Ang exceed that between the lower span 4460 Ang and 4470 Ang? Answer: 8.6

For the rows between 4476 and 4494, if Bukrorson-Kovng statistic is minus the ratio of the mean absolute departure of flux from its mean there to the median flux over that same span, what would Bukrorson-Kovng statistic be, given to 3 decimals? -0.036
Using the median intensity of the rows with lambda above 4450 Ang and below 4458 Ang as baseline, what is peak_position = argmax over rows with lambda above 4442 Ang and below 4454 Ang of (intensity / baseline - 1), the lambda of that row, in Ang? 4449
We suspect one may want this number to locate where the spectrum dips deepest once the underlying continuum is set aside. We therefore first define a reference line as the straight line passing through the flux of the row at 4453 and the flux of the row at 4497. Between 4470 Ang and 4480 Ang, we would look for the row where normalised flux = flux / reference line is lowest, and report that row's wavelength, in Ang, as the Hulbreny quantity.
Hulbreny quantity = 4471 Ang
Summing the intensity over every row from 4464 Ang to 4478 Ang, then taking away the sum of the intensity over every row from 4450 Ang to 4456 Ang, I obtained 66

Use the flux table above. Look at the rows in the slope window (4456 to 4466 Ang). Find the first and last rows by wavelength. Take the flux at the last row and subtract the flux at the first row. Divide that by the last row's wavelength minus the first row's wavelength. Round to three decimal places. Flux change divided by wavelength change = 0.145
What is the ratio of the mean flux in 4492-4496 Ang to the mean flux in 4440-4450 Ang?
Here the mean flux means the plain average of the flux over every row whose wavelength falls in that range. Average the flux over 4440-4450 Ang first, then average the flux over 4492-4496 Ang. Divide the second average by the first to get 1.02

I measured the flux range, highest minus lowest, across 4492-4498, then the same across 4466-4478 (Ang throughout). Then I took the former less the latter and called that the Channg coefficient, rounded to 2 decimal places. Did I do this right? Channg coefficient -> -1.52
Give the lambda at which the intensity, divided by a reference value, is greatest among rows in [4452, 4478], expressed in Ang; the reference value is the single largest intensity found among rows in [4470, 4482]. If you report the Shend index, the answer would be 4473 Ang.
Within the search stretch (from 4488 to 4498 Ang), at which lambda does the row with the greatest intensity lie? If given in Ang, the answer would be 4493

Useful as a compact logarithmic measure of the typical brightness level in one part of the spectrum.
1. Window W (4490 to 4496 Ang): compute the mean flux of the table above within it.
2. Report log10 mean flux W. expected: 1.20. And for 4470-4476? 1.21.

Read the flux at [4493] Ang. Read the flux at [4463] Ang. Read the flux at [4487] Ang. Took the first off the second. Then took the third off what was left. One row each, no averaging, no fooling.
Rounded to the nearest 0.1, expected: -17.5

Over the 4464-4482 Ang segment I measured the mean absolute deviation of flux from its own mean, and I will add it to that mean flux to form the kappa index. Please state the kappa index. 16.3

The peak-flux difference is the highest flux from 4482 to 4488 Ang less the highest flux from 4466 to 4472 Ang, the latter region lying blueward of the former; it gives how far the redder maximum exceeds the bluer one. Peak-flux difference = 1.0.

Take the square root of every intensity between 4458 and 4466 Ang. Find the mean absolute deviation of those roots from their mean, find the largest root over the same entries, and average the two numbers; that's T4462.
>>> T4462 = 2.01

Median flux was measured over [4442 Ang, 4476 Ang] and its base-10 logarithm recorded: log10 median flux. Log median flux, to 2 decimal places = 1.19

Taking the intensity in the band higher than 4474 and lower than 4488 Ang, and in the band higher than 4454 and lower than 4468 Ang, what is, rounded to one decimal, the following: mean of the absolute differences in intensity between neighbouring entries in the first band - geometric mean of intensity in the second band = -14.2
